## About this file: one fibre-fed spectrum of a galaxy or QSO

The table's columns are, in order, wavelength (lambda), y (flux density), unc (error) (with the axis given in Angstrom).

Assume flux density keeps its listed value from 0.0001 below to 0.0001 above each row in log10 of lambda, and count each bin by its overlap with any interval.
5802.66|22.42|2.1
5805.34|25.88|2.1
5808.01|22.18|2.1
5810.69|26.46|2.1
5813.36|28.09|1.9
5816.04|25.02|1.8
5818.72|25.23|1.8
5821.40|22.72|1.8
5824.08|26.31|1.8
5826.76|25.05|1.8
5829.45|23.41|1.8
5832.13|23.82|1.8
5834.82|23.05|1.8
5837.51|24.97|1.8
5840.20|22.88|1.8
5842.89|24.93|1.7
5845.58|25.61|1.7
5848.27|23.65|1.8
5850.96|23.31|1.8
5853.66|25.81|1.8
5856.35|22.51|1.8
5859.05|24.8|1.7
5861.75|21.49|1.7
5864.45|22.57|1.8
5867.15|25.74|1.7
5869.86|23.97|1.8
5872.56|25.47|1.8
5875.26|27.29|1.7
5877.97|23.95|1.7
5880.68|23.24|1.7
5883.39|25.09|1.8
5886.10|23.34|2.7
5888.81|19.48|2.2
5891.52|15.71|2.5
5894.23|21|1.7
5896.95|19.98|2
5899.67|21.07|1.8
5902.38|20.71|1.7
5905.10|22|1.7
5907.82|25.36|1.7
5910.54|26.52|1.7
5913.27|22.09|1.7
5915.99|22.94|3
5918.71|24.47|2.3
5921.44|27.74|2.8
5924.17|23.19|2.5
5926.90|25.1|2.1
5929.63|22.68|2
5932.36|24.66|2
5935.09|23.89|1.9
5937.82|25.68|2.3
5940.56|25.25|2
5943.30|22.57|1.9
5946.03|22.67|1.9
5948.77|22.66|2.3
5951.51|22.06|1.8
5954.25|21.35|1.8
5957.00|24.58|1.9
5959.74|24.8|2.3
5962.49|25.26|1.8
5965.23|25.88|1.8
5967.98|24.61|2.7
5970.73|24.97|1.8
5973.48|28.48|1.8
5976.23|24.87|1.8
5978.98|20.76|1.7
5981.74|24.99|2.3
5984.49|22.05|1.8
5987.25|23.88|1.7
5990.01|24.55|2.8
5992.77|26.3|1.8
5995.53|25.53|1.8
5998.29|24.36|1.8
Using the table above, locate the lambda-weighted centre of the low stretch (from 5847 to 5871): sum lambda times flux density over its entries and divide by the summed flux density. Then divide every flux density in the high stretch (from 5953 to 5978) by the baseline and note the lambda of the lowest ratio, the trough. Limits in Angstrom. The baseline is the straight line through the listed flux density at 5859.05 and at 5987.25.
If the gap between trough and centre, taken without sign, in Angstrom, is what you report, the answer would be 95.2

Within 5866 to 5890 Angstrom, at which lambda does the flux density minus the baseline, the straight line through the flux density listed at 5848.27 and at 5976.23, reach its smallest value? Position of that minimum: 5888.81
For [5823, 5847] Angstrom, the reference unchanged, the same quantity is 5840.20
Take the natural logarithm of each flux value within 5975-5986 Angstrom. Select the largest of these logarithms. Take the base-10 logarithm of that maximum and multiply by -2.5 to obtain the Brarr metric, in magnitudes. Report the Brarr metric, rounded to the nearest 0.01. -1.27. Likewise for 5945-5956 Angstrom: -1.24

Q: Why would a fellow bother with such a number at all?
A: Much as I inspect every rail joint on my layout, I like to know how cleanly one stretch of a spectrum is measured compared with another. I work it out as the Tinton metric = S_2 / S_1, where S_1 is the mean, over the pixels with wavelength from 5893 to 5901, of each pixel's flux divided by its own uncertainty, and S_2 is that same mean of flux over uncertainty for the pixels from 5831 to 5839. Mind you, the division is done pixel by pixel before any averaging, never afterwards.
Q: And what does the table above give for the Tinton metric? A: 1.17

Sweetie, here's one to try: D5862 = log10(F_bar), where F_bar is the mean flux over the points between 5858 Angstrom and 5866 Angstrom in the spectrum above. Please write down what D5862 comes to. 1.36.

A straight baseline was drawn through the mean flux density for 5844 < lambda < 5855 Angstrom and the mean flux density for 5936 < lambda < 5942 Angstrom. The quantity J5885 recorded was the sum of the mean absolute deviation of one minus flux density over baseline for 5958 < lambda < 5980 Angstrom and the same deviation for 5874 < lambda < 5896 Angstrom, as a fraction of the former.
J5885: 3.4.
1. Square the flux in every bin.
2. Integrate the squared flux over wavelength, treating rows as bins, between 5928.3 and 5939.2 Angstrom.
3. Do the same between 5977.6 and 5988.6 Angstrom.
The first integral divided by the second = 1.10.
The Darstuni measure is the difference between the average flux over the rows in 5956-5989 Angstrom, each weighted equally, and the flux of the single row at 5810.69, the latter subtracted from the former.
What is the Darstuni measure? -1.9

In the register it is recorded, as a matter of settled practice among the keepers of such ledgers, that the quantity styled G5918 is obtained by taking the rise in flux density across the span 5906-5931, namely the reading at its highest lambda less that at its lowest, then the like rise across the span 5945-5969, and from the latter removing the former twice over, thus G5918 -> 7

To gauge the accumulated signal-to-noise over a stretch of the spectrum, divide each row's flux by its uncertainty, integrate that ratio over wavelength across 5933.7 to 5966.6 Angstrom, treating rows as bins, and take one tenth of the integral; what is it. 40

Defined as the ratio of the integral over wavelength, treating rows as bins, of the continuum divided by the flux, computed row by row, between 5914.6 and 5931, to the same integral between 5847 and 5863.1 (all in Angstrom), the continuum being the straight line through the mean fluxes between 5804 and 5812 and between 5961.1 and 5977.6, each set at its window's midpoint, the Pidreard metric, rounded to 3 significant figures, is 1.00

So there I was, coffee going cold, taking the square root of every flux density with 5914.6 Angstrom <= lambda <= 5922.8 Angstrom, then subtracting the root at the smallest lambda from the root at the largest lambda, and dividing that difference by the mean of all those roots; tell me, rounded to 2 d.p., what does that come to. 0.10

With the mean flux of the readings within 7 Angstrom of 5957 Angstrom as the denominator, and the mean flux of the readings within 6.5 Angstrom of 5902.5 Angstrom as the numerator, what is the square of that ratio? 0.85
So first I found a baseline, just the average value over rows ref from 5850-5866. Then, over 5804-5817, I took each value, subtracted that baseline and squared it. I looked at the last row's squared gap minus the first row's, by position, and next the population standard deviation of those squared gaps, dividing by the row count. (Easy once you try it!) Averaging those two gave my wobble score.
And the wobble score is 2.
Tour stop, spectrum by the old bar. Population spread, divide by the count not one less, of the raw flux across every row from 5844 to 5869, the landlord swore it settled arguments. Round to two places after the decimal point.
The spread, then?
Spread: 1.52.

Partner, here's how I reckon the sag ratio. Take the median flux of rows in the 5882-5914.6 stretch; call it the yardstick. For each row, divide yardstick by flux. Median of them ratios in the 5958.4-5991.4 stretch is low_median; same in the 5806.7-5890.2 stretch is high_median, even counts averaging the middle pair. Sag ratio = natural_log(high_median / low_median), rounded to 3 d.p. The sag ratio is 0.035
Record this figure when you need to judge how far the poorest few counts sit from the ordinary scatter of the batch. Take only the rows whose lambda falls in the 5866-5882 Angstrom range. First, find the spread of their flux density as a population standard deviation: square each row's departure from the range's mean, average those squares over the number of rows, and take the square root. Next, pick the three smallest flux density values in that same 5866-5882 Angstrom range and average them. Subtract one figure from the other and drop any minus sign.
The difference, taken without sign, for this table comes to 22.4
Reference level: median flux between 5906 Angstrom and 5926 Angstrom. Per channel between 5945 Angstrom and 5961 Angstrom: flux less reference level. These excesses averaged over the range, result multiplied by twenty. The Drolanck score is -29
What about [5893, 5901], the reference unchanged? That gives -76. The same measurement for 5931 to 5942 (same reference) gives 8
